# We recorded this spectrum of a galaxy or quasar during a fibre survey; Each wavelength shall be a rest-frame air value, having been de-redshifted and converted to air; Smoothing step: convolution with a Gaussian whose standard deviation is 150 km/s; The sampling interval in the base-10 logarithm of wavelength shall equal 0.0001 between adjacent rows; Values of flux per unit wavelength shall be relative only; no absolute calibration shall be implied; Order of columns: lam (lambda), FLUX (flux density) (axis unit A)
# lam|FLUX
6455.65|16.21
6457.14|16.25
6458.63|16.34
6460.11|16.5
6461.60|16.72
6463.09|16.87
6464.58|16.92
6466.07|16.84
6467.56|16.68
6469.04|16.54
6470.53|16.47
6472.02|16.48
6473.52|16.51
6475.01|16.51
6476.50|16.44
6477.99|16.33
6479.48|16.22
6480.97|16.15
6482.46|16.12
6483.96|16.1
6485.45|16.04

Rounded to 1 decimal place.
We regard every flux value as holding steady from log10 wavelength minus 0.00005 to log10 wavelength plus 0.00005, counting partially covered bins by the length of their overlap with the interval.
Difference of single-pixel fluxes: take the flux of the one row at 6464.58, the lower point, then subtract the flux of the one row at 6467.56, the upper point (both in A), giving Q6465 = 0.2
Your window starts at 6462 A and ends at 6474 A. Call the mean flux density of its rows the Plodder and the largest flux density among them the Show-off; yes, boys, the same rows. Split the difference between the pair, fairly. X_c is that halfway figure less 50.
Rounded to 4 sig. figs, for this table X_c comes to -33.21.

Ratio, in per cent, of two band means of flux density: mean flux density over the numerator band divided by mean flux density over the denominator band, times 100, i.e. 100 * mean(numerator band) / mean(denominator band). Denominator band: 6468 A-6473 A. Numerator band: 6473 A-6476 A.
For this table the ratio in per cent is 100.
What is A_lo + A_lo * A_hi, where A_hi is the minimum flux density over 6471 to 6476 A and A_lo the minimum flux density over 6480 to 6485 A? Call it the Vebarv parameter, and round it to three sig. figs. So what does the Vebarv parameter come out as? 281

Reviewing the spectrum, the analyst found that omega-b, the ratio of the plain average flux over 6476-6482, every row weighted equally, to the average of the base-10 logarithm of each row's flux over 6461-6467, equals 13.3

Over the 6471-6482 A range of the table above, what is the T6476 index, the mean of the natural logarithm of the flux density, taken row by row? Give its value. 2.80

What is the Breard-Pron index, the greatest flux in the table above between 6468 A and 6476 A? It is 16.54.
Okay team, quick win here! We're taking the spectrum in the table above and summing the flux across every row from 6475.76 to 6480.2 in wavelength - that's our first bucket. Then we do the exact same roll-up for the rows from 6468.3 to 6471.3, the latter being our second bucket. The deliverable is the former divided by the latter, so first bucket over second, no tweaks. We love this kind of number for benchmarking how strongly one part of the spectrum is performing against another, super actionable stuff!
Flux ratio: 1.5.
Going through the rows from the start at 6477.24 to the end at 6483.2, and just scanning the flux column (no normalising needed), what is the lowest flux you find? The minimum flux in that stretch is 16.12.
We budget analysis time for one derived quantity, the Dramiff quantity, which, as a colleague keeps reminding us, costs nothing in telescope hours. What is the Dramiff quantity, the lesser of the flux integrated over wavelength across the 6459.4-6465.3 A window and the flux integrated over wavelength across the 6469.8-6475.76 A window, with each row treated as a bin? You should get 98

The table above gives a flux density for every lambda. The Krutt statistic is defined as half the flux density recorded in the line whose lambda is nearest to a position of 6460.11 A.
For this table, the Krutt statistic 8.25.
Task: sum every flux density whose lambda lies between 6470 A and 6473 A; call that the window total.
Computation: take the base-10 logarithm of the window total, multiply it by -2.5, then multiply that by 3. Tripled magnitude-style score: -11.4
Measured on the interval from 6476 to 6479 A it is -11.4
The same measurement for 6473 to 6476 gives -11.4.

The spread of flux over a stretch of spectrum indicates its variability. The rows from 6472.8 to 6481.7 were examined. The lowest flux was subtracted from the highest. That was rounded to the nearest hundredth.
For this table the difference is 0.36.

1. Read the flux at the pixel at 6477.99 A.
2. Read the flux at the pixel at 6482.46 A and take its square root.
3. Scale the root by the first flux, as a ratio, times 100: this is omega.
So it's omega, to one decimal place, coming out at 24.6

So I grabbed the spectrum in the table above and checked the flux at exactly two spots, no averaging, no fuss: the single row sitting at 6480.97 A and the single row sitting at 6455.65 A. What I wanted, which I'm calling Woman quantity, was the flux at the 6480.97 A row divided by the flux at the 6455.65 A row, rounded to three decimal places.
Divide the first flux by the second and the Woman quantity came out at 0.996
